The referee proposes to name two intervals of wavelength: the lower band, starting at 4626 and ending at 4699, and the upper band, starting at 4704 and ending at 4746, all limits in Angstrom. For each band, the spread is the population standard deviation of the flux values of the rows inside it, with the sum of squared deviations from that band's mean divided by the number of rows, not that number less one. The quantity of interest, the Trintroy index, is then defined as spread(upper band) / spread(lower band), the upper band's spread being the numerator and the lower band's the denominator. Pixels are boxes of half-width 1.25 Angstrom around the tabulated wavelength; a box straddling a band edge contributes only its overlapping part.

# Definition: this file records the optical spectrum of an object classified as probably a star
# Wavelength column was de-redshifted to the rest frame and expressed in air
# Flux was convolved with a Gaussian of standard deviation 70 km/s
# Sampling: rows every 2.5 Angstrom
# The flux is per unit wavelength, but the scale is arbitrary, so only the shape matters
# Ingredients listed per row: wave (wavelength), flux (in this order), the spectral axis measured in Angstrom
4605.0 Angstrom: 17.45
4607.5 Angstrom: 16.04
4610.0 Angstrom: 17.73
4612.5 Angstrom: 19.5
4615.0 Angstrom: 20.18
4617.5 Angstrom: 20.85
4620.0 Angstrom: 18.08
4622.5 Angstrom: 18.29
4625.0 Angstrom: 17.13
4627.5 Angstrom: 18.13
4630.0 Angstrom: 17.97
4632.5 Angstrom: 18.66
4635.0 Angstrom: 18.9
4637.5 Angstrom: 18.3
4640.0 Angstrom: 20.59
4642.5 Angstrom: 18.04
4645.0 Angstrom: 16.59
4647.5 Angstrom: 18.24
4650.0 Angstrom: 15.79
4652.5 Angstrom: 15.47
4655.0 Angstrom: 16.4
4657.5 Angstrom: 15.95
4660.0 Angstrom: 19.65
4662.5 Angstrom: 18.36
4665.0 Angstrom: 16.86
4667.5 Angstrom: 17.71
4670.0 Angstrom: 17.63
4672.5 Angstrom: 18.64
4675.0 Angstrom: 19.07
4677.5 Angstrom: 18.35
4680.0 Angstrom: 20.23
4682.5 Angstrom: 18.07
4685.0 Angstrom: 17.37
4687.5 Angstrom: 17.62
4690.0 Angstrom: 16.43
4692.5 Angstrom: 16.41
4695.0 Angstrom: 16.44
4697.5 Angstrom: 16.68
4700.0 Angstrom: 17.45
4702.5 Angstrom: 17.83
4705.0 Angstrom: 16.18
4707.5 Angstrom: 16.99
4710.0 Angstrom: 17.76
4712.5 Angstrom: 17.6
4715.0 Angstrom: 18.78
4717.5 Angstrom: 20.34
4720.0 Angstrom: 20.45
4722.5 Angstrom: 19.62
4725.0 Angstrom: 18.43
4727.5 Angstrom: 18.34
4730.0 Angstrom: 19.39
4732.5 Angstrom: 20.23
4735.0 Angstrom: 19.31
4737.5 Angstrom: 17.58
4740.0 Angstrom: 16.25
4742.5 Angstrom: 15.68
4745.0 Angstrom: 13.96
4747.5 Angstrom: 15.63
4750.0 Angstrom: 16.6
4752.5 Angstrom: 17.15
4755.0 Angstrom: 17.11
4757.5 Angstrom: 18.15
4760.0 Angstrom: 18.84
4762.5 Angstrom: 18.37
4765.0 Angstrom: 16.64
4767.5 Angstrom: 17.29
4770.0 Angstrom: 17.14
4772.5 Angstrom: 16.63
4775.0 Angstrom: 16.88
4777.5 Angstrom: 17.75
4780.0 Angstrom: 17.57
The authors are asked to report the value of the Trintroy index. 1.39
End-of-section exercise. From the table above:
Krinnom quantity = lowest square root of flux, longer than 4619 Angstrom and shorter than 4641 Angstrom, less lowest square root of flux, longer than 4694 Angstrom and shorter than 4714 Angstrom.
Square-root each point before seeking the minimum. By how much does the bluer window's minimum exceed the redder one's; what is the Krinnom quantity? 0.12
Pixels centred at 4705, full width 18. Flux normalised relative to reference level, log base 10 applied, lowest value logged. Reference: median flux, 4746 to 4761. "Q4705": -0.025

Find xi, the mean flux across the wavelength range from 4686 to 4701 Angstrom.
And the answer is 16.8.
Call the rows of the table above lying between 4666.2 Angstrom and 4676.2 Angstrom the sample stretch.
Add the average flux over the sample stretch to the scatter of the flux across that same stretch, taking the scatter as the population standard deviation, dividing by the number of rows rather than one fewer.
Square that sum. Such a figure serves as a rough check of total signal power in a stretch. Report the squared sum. 356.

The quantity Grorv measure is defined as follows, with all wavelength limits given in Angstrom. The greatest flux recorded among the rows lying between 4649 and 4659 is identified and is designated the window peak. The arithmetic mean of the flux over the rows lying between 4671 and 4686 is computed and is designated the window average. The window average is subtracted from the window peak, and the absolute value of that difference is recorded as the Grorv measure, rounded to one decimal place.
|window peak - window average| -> 2.2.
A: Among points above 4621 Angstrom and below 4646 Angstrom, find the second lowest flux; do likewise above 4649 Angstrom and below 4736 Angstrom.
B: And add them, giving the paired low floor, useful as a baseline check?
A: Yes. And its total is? 32.9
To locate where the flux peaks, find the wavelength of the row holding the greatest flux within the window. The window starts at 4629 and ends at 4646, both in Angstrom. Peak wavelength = 4640.0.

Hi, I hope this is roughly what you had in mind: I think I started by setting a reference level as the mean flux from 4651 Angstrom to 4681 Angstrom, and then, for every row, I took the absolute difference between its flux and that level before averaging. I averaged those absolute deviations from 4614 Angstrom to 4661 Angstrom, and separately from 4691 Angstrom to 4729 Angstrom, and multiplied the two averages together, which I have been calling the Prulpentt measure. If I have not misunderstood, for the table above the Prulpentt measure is 1.3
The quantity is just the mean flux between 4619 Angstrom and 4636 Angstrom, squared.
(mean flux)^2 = 330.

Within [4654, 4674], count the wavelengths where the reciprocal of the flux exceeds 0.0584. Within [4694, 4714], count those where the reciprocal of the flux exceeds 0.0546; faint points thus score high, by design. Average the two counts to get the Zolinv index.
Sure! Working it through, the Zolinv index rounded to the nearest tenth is 5.5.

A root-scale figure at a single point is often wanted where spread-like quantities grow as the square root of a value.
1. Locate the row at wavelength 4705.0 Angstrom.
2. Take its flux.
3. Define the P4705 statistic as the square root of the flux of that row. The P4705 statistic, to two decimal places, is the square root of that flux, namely 4.02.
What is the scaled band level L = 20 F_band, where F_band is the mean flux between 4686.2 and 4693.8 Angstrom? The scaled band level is 336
